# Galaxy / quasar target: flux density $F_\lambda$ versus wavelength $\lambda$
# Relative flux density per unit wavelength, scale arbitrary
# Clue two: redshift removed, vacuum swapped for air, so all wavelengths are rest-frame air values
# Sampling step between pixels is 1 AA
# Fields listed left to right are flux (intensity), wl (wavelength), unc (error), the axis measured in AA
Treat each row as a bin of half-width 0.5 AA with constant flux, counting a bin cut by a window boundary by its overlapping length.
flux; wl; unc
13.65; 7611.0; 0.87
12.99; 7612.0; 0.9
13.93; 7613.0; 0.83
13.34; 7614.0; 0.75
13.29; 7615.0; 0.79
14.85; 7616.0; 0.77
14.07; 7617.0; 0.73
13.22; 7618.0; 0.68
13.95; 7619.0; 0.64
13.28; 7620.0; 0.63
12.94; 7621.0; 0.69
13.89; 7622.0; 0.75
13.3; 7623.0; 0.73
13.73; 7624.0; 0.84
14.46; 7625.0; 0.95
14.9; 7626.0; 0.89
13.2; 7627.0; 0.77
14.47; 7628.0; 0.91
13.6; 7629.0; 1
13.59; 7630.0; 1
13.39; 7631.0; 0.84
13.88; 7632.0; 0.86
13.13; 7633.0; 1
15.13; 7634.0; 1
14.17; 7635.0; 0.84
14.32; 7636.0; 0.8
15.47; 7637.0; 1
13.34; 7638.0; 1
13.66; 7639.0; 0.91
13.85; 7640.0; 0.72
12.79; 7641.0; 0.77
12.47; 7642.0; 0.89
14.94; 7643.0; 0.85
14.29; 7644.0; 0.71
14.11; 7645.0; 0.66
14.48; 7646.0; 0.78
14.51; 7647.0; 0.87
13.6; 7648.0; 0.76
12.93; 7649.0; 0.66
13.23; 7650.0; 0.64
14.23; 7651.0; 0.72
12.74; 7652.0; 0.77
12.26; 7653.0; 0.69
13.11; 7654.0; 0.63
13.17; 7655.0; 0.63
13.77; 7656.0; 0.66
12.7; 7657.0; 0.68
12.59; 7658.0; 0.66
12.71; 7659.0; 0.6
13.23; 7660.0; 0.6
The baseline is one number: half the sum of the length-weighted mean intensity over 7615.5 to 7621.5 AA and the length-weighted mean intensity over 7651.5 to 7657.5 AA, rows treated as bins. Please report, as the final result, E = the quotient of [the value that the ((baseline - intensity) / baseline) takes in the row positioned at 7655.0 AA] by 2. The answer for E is 0.006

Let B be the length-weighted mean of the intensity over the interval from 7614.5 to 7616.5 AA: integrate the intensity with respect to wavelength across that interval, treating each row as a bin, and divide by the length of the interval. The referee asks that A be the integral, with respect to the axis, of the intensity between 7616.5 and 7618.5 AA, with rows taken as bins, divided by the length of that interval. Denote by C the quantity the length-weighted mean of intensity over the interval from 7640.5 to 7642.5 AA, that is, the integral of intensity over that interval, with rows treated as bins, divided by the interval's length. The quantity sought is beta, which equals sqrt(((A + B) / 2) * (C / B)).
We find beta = 3.53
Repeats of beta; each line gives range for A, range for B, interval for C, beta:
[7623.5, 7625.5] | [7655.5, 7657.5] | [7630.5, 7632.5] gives 3.75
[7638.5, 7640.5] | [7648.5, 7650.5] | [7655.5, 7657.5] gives 3.68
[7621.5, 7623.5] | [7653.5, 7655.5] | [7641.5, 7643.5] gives 3.73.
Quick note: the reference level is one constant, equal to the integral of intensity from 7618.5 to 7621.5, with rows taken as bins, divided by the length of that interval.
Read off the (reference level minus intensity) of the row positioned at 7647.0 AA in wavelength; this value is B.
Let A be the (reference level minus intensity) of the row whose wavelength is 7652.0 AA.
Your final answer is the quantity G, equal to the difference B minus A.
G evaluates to -1.77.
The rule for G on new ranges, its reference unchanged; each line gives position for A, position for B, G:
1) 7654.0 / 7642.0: 0.64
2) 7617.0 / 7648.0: 0.47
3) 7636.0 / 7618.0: 1.10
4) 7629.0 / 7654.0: 0.49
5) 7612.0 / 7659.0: 0.28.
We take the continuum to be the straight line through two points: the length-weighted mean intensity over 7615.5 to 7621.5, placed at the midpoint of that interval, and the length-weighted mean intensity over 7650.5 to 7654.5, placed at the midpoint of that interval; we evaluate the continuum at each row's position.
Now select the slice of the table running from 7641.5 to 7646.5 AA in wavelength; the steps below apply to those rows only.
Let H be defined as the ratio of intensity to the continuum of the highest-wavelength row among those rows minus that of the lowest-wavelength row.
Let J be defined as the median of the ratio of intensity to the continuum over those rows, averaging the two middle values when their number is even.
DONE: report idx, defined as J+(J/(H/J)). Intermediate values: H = 0.16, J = 1.08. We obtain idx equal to 8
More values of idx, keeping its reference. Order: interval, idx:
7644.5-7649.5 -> -13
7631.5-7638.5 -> -34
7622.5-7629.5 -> 35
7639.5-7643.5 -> 13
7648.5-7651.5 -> 11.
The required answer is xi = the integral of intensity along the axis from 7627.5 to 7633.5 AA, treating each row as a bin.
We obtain 82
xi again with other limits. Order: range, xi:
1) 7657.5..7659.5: 25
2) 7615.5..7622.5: 96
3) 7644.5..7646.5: 29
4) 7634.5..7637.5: 44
